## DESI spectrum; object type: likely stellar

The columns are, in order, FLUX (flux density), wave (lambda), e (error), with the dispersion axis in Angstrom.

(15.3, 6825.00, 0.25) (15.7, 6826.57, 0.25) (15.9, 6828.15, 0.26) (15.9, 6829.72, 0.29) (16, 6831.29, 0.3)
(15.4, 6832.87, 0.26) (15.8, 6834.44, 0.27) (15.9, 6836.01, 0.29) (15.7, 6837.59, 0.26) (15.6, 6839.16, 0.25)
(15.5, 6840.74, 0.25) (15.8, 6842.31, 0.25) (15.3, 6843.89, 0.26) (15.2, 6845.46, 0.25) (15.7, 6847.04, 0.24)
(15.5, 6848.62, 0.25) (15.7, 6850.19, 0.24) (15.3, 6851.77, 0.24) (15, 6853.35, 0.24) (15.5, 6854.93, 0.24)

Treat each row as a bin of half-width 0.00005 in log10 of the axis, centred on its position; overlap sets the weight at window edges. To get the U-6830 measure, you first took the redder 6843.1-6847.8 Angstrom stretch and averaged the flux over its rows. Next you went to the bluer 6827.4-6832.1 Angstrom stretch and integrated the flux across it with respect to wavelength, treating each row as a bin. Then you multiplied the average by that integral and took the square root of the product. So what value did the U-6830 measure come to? 34.0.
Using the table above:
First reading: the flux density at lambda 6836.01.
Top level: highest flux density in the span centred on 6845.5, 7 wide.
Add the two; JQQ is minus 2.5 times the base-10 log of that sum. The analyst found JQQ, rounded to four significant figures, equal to -3.753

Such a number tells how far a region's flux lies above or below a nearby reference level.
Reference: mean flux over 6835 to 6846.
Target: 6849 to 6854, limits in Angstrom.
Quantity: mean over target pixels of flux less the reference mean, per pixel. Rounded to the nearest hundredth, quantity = -0.24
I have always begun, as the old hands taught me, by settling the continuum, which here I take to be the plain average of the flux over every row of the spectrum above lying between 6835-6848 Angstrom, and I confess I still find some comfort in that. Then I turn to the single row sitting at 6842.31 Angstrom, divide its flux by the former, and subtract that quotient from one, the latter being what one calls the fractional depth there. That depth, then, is -0.014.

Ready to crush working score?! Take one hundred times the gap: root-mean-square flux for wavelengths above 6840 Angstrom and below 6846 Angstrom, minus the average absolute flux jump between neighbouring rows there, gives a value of 1515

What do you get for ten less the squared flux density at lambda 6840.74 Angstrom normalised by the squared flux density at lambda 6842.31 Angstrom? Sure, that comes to 9.04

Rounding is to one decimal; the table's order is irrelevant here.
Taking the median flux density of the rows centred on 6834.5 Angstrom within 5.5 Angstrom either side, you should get 15.8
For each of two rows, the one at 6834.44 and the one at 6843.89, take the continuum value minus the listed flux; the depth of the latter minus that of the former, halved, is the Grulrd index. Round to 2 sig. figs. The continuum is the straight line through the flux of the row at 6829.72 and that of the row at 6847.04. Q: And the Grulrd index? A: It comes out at 0.20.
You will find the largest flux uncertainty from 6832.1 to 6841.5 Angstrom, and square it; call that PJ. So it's 0.084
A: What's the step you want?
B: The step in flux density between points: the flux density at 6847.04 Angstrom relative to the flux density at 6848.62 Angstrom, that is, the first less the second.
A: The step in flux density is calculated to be 0.20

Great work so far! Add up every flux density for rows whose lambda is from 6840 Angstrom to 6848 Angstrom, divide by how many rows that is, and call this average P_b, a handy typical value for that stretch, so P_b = 15.5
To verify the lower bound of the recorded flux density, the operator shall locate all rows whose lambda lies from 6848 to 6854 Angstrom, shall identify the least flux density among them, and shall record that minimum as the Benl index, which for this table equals 15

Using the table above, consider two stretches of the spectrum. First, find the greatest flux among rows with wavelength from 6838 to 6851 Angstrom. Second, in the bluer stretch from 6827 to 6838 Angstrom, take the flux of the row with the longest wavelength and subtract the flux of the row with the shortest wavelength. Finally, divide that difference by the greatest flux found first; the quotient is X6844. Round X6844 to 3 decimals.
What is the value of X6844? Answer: -0.013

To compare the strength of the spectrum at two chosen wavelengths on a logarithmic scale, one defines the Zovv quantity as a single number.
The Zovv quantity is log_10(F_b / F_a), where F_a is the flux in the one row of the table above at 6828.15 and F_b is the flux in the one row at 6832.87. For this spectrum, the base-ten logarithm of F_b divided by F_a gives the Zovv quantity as -0.014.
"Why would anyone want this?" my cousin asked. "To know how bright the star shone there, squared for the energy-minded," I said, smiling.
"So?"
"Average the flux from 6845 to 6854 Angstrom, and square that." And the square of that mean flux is 237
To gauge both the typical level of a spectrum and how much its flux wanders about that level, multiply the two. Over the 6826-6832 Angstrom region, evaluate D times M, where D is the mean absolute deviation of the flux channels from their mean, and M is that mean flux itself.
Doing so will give 1.4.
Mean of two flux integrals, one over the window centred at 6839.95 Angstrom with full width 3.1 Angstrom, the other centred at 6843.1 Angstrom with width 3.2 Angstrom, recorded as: 49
